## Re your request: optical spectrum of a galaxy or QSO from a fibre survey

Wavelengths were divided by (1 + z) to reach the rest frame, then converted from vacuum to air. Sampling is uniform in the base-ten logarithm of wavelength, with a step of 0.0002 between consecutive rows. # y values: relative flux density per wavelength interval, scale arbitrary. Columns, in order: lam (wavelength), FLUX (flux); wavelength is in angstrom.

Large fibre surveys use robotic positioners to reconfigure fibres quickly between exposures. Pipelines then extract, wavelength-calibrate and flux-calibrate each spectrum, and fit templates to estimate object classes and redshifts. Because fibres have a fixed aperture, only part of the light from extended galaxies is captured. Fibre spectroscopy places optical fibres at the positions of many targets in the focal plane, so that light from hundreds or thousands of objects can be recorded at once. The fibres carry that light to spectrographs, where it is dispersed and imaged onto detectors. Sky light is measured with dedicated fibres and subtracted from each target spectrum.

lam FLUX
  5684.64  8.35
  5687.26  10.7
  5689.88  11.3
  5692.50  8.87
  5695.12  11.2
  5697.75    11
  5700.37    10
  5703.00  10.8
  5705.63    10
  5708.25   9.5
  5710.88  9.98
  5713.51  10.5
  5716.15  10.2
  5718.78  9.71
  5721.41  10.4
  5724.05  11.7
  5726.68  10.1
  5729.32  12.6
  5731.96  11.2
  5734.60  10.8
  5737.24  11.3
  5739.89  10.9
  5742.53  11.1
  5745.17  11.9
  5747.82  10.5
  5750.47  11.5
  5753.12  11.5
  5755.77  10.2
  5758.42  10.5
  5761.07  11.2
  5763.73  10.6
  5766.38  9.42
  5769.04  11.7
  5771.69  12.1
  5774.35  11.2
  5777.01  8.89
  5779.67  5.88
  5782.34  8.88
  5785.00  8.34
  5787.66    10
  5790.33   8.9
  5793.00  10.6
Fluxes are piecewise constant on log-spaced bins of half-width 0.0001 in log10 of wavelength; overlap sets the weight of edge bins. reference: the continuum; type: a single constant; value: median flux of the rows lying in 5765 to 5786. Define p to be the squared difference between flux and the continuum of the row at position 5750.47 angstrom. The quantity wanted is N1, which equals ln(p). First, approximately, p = 5.5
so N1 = 1.70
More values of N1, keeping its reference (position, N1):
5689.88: 1.53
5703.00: 1.00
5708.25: -2.13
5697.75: 1.22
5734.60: 1.00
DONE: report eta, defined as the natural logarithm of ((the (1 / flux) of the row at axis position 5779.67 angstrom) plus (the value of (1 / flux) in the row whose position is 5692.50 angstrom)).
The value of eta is -1.26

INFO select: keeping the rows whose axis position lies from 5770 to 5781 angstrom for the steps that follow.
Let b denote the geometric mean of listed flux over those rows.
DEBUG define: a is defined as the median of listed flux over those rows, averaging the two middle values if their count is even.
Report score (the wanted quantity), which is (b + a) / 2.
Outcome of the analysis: 9.61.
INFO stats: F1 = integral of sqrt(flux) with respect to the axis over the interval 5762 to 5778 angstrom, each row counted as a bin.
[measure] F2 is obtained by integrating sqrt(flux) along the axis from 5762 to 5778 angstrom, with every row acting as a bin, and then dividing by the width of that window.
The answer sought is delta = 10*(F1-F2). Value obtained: 490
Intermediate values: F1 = 52.3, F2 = 3.27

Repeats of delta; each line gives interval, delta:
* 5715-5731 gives 493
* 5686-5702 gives 486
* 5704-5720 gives 474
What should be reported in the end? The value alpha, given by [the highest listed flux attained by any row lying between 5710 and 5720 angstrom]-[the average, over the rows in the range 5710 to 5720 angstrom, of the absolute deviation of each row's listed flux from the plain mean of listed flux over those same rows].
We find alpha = 10.2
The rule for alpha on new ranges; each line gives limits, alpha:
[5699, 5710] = 10.4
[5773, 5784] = 9.8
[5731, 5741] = 11.1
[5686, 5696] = 10.5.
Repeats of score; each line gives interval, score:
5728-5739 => 11.35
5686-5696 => 10.71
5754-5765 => 10.58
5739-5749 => 11.04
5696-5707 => 10.42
